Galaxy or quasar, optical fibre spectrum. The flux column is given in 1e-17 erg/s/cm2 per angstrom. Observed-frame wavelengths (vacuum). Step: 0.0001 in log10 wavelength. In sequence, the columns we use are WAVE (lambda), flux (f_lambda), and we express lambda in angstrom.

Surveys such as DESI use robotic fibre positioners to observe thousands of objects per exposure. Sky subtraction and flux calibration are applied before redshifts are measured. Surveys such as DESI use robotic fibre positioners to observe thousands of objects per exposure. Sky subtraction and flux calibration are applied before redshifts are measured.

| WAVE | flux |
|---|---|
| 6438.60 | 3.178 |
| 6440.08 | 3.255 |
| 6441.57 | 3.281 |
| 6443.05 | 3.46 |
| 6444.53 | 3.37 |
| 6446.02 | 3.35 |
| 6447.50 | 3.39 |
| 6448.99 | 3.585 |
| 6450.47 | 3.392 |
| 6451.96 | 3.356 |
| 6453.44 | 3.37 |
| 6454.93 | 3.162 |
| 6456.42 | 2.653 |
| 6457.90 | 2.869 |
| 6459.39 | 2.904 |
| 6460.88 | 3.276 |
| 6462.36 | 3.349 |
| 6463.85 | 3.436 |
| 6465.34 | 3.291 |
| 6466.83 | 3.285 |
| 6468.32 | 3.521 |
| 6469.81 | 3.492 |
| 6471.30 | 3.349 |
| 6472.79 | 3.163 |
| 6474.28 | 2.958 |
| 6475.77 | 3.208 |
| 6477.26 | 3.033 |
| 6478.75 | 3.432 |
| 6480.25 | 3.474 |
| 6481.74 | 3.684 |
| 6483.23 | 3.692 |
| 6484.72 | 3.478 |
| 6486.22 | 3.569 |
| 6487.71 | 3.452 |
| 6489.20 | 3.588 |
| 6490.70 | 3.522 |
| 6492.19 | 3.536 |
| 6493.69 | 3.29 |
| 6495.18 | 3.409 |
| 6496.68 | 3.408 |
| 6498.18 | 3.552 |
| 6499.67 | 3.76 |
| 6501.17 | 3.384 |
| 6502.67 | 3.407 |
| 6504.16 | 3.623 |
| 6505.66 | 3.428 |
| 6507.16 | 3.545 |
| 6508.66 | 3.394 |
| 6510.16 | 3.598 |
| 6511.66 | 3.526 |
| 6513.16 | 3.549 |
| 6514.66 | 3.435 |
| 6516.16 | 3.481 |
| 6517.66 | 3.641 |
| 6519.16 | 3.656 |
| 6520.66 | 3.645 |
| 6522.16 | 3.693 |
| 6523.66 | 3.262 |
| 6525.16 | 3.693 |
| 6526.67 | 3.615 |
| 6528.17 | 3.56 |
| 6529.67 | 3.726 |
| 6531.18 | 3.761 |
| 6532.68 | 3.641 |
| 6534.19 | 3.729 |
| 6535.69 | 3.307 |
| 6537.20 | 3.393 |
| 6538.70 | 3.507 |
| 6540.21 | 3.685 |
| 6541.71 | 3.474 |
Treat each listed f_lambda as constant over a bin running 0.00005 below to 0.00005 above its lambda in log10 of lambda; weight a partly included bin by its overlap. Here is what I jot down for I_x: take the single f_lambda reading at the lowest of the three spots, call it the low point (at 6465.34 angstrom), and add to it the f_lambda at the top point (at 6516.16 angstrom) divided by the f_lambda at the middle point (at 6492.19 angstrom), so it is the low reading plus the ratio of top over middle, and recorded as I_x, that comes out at 4.28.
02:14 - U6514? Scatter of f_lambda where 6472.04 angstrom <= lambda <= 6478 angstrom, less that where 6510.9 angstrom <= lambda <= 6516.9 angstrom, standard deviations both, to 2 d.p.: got 0.06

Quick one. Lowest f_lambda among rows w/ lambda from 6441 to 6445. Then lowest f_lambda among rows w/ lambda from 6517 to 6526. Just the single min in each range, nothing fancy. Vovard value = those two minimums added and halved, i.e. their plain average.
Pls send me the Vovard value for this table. 3.27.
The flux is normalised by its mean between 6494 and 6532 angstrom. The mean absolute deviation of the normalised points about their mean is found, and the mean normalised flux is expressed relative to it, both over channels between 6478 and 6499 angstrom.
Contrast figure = 41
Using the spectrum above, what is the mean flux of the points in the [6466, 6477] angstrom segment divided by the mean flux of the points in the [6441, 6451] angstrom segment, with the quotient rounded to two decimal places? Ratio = 0.96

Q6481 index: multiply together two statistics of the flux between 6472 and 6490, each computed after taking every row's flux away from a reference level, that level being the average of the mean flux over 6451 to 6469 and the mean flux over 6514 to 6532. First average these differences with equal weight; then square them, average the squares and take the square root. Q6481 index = 0.002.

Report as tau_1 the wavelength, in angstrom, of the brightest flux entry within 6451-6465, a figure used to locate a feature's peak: 6463.85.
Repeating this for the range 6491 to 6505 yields 6499.67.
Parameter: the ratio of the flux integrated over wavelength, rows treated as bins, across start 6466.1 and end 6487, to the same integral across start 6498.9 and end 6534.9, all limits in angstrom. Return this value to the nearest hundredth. 0.55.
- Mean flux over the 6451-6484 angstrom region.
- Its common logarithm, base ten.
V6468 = 0.515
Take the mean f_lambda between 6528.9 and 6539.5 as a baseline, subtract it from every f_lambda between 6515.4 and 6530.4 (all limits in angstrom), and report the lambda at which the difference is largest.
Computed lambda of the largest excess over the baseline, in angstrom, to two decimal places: 6529.67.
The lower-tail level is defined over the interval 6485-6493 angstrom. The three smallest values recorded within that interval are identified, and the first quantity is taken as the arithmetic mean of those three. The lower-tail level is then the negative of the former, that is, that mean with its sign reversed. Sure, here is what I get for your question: -3.5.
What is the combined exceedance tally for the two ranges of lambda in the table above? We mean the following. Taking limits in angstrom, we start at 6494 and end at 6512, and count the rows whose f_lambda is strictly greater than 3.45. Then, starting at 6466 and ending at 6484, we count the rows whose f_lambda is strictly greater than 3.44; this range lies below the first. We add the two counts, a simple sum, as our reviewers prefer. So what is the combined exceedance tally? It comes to 11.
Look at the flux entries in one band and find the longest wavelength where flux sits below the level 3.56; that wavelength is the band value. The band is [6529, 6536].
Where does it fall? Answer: 6535.69 angstrom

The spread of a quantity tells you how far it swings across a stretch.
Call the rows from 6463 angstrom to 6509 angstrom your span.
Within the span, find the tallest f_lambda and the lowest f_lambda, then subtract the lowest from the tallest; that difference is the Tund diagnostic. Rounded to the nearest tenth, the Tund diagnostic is 0.8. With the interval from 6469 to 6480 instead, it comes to 0.5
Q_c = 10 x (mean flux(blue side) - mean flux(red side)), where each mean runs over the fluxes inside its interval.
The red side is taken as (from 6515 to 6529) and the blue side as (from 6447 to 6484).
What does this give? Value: -2.9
